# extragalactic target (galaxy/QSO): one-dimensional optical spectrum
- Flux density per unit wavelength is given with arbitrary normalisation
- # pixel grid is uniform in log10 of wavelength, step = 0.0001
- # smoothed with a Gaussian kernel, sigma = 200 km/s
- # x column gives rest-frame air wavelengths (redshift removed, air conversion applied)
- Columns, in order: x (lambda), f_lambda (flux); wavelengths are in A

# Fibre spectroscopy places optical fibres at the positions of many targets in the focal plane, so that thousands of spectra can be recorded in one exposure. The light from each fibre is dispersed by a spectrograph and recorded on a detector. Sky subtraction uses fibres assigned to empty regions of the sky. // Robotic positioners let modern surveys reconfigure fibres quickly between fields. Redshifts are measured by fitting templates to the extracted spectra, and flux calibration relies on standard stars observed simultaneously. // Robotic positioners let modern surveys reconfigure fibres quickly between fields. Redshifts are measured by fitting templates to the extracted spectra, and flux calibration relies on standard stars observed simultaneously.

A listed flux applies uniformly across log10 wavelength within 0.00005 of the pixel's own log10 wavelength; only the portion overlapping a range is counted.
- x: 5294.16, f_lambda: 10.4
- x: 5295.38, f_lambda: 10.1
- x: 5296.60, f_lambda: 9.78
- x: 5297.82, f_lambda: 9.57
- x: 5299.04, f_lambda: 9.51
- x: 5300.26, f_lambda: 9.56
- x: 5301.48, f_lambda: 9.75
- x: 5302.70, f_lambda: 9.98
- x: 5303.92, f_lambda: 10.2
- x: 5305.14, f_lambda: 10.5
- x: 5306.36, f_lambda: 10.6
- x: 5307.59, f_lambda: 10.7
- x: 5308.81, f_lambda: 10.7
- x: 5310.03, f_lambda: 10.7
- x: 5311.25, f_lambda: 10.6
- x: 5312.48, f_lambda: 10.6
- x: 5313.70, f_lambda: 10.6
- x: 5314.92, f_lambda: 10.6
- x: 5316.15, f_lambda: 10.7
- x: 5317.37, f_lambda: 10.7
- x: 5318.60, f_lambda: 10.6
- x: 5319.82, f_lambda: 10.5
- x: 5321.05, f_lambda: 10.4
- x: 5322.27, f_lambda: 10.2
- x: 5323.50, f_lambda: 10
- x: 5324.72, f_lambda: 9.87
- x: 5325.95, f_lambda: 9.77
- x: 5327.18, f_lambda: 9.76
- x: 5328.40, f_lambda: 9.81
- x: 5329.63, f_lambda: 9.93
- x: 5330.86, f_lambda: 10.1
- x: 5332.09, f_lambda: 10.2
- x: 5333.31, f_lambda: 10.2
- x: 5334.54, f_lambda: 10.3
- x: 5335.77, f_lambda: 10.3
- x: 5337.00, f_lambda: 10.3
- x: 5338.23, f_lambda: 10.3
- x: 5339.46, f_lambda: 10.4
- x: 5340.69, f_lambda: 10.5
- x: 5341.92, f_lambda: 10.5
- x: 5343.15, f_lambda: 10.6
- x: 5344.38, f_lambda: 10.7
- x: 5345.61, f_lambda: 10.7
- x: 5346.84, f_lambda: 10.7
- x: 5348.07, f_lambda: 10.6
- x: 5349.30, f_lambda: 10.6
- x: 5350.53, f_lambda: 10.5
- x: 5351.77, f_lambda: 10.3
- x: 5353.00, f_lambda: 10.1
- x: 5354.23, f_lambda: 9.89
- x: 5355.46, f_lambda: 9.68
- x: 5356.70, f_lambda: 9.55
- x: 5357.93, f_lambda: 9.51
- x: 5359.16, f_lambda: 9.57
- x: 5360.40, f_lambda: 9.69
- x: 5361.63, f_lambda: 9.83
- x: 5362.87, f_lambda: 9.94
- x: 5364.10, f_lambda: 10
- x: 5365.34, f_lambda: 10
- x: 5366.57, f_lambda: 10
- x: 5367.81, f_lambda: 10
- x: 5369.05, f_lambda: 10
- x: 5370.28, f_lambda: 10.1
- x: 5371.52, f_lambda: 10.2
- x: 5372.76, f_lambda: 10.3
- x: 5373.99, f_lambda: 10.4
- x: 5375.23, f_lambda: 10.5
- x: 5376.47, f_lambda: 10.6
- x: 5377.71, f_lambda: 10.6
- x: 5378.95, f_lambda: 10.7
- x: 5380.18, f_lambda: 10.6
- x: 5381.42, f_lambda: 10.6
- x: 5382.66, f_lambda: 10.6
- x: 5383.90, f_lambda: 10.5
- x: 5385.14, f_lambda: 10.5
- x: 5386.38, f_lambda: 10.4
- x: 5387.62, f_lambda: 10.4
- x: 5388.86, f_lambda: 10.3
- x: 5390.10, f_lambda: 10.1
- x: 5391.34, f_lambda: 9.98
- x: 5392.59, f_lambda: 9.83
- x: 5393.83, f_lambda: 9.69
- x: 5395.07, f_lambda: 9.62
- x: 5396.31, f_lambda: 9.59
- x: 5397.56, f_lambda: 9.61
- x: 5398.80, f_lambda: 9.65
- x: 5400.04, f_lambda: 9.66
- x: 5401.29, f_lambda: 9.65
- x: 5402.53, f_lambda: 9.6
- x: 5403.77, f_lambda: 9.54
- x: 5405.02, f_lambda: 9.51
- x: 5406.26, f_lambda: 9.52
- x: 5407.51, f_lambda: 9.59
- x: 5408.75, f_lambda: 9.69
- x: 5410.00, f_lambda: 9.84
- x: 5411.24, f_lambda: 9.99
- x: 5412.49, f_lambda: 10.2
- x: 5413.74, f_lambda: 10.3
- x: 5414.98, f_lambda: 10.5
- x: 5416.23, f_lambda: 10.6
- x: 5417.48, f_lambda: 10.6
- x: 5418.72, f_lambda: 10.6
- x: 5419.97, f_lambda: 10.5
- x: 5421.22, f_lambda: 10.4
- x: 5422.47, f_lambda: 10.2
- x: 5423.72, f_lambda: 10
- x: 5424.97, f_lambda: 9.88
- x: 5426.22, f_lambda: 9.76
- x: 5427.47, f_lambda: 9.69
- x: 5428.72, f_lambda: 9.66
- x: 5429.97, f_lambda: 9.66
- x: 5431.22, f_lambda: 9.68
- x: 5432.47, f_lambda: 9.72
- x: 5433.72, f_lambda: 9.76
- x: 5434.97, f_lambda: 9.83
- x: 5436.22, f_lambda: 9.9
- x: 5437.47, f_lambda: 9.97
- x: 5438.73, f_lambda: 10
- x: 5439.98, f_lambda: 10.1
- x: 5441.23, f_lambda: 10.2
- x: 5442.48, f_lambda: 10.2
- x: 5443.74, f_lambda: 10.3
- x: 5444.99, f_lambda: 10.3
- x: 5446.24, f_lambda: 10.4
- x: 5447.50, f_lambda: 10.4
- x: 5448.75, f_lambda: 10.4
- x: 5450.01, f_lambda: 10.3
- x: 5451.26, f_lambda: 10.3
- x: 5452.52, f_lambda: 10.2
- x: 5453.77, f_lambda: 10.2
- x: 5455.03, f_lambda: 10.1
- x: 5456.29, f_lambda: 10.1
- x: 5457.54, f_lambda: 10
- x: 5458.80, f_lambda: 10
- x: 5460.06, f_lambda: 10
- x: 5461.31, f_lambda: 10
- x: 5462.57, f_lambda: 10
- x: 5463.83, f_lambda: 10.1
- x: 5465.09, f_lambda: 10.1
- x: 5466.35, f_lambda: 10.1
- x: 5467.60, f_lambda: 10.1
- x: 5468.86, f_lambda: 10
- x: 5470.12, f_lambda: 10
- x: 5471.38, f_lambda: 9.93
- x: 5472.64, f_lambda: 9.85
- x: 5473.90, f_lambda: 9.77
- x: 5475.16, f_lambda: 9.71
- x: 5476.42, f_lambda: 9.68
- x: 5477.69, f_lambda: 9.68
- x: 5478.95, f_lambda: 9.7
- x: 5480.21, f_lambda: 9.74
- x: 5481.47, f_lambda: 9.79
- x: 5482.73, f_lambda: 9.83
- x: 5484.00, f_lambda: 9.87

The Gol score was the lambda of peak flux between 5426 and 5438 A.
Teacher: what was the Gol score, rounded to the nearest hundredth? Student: 5437.47 A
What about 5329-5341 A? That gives 5340.69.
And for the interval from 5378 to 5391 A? 5378.95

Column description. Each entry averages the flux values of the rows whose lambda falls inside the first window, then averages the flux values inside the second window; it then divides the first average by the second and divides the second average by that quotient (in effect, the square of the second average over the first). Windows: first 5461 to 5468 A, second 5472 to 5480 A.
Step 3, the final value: 9.4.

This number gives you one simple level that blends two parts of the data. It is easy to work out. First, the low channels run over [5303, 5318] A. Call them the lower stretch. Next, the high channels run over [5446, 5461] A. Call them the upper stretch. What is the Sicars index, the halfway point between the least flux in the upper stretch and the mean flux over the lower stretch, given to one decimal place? 10.3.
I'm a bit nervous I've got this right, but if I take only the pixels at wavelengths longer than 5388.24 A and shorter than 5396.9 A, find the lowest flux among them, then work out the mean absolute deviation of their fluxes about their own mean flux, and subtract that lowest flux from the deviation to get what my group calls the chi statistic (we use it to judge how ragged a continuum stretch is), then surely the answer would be -9.4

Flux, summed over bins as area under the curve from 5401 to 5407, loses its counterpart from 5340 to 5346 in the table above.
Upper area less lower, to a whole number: -6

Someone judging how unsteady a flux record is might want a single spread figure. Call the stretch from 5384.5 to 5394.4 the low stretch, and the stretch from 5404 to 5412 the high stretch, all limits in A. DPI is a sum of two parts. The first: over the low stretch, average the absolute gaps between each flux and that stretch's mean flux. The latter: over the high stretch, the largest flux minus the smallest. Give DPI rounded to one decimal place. 0.7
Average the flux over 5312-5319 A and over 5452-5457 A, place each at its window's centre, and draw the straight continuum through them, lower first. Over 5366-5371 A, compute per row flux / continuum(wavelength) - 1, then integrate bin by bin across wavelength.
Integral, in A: -0.20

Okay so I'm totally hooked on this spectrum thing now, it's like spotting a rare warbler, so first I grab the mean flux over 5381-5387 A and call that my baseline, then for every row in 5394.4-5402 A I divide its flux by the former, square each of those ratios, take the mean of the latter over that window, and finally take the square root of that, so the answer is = 0.92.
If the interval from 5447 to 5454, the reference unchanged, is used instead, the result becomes 0.98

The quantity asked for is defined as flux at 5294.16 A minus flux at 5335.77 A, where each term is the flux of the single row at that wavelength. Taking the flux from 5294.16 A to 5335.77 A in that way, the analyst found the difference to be 0.10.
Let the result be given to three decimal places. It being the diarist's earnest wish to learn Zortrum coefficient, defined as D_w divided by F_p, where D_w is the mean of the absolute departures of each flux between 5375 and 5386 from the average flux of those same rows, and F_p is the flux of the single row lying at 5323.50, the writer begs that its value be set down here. 0.005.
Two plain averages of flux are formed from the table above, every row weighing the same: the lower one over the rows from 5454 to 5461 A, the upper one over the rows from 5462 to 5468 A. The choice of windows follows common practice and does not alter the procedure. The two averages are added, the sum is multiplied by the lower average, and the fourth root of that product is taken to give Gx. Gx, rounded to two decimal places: 3.77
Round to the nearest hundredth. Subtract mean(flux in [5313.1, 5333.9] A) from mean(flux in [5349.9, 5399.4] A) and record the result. -0.13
